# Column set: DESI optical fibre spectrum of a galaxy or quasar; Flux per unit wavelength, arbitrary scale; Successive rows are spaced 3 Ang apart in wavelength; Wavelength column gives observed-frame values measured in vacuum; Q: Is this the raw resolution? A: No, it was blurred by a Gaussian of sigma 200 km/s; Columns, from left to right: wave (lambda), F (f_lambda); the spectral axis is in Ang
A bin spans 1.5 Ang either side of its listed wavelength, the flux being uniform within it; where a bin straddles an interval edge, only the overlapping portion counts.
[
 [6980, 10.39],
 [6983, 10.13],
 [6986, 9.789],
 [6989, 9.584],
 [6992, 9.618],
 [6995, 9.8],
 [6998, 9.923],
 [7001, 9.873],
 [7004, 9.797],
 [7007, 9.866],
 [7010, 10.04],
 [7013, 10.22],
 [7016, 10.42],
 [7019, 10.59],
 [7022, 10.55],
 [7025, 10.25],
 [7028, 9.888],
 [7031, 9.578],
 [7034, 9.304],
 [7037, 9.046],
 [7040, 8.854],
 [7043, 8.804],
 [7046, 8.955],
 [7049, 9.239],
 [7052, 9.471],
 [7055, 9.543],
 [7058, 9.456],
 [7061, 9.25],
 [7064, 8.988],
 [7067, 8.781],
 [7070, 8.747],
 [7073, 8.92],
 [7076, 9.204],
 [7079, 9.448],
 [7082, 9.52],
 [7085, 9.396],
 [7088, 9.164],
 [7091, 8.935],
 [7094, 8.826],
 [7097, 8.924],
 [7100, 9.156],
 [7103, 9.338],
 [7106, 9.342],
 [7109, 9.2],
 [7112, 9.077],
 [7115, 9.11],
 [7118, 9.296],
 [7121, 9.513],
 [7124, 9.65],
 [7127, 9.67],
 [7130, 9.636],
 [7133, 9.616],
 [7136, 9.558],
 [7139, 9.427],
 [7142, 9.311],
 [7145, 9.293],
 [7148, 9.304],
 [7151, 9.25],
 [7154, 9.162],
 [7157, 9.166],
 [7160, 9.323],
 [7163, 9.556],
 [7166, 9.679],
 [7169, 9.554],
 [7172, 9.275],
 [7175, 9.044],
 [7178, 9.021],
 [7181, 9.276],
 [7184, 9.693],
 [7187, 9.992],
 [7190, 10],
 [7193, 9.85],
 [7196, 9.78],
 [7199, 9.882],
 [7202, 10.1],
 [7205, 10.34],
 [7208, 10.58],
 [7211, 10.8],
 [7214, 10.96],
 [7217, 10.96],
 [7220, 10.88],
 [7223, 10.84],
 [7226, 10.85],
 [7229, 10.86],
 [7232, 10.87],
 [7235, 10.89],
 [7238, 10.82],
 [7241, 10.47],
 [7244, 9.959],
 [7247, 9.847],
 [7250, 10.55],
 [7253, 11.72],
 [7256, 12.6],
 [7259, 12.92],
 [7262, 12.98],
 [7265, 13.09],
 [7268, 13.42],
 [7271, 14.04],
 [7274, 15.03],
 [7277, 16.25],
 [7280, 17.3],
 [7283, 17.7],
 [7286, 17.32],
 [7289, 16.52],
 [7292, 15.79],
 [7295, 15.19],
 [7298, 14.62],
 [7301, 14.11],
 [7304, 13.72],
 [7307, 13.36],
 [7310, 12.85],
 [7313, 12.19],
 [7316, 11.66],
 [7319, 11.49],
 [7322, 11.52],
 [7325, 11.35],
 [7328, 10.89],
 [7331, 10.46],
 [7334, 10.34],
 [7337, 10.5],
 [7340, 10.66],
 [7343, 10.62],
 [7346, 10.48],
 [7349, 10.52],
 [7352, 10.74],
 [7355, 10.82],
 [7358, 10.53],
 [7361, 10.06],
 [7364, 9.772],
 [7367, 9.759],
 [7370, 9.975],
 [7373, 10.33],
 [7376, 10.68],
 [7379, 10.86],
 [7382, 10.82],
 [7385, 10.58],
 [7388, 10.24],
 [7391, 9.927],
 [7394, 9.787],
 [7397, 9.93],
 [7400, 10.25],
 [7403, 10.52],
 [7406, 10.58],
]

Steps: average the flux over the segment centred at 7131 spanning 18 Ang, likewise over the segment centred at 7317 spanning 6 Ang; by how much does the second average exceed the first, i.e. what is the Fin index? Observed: 2.0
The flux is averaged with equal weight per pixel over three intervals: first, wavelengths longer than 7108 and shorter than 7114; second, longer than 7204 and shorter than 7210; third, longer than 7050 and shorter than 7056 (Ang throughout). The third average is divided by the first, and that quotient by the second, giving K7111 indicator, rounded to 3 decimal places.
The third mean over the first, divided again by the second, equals 0.099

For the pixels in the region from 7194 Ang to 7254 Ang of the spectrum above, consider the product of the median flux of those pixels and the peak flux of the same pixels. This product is 127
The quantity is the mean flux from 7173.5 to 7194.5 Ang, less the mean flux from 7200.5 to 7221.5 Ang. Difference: -1.1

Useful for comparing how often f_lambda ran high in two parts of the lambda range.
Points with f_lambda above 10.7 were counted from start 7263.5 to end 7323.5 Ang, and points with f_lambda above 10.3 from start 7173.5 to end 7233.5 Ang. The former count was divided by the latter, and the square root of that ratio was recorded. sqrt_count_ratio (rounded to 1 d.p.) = 1.4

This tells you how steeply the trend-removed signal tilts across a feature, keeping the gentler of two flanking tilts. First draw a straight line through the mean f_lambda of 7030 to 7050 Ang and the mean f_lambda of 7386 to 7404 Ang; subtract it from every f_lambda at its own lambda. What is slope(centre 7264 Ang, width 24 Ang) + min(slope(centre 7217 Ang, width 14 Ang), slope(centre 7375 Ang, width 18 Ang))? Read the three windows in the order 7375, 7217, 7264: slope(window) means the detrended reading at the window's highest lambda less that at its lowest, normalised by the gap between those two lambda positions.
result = 0.16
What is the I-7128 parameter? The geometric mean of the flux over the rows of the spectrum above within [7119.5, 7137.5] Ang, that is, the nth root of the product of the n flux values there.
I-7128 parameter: 9.61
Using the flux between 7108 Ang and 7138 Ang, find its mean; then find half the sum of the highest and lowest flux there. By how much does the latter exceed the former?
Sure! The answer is -0.06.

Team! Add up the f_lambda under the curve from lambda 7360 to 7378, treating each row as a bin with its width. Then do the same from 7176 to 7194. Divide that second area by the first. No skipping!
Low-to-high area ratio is 0.95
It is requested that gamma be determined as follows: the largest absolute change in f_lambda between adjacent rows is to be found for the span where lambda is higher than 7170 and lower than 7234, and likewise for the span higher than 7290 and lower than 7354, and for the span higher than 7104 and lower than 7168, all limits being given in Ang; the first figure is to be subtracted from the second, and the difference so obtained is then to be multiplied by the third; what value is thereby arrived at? 0.1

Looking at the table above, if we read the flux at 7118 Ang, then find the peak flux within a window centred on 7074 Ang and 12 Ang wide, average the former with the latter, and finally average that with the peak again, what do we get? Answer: 9.4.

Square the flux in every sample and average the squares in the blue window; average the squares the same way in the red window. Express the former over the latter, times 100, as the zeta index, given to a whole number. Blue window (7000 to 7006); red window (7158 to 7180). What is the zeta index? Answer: 111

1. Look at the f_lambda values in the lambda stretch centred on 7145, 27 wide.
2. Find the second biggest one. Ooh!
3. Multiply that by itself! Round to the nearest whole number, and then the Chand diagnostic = 91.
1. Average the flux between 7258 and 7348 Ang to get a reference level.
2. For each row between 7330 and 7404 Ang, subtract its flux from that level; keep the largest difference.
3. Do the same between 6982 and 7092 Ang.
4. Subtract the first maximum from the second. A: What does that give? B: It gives 1.0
